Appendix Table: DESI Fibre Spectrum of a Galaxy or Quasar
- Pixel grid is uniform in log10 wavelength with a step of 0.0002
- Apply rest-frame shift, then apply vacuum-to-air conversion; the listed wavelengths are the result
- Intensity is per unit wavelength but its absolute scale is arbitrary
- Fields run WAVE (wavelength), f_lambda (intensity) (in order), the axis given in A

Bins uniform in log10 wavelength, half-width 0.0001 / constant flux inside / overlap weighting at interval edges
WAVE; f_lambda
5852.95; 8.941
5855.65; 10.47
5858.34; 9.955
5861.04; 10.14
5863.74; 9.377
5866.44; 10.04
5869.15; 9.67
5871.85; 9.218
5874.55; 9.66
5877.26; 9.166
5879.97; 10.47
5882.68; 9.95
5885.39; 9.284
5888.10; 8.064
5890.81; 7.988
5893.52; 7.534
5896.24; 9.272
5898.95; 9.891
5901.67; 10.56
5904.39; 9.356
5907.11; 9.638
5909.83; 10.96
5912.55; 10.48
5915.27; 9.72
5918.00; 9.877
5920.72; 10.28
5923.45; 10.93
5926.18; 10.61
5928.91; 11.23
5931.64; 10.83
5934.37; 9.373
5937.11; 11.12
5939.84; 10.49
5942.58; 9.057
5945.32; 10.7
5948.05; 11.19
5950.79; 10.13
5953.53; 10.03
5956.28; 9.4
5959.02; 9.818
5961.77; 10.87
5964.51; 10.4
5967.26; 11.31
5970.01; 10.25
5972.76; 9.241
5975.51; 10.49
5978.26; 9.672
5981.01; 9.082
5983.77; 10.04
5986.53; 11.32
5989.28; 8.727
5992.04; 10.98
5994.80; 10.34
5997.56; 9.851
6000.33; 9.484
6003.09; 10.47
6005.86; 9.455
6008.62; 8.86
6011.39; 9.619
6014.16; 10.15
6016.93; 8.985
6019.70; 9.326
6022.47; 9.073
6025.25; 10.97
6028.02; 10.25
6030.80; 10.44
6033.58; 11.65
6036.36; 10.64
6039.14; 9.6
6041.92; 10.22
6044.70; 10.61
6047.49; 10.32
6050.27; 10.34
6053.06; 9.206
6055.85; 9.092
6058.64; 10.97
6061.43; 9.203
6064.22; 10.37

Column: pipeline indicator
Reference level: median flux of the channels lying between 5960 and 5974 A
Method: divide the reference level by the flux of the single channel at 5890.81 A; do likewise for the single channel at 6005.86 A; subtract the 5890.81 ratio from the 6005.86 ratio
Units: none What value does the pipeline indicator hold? -0.20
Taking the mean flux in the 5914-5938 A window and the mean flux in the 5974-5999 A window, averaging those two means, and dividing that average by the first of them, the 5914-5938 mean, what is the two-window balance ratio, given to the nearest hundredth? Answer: 0.98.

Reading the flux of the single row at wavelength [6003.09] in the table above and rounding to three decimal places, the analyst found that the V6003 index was 10.470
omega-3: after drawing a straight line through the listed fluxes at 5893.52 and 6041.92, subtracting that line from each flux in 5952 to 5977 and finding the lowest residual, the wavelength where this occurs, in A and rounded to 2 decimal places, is 5972.76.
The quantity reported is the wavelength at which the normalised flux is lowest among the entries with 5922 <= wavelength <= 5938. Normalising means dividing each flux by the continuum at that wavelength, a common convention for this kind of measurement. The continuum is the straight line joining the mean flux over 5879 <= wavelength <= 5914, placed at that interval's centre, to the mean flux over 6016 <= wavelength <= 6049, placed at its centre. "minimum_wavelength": 5934.37 A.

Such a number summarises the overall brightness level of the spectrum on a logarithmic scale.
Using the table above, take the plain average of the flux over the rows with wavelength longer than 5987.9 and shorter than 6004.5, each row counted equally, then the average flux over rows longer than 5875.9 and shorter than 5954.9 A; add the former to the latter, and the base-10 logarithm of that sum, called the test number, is 1.30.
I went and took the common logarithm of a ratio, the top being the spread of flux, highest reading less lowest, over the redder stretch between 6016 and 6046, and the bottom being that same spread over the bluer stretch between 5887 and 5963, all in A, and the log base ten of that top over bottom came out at -0.142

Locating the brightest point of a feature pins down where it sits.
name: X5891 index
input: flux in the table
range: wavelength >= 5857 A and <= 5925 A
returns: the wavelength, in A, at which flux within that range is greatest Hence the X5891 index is 5909.83 A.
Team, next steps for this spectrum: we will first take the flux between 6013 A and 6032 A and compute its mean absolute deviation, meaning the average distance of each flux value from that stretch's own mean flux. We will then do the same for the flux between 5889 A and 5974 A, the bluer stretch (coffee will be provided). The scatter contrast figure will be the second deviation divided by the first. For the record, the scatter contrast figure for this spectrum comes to 1.09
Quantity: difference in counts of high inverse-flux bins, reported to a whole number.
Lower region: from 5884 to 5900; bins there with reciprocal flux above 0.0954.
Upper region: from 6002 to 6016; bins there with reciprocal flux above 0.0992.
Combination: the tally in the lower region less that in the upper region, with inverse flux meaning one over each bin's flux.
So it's 3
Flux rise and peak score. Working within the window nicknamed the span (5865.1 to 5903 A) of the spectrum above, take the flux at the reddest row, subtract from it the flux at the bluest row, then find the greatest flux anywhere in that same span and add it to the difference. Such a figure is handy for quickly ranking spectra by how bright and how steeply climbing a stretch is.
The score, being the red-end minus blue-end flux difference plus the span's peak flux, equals 11.1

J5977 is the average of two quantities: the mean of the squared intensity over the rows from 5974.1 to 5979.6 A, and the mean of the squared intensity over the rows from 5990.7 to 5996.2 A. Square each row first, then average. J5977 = 108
